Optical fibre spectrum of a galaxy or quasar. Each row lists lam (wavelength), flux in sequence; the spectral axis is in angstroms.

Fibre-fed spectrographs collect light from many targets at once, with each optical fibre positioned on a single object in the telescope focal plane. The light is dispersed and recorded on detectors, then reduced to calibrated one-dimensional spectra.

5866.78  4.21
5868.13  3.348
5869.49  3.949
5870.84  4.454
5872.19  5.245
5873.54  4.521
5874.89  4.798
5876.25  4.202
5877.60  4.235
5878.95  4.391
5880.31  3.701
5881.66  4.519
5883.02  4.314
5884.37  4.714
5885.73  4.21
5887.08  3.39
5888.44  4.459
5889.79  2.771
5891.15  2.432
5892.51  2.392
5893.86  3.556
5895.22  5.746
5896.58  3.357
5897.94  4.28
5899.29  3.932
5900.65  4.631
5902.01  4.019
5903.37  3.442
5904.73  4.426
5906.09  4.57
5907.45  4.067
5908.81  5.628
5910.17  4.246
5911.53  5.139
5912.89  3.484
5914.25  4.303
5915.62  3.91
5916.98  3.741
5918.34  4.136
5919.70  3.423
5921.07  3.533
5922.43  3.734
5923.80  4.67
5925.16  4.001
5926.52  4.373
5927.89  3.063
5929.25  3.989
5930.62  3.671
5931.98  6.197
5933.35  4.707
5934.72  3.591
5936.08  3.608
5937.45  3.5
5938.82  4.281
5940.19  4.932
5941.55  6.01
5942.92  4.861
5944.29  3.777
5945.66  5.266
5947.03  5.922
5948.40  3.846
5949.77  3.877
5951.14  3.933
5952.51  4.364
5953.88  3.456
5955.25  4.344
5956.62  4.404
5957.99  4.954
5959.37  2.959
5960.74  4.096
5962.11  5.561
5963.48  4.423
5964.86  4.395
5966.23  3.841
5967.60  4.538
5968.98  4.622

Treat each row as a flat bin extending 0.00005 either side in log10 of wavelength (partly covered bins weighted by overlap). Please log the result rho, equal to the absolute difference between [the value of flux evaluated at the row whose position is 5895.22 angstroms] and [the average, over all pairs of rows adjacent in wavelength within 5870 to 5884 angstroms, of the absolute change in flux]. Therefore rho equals 5.3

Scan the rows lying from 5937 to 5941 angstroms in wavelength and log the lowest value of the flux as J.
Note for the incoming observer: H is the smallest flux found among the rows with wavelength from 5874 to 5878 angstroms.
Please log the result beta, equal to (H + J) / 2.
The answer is 3.85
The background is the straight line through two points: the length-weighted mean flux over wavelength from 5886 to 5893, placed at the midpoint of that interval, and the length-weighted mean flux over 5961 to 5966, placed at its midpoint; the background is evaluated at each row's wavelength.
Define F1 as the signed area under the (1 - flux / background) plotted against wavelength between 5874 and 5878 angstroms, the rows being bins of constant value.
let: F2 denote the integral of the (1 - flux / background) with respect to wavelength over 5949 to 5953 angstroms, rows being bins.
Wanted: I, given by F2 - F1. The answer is 2.4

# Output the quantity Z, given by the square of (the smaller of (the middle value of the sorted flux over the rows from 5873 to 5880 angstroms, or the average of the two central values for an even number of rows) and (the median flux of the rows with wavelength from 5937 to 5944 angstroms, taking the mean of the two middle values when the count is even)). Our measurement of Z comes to 19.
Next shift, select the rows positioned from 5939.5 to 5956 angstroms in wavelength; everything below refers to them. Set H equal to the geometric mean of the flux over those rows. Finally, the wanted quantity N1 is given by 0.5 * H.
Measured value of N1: 2.24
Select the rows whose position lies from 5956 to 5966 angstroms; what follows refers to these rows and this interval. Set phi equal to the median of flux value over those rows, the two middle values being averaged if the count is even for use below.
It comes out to 4.40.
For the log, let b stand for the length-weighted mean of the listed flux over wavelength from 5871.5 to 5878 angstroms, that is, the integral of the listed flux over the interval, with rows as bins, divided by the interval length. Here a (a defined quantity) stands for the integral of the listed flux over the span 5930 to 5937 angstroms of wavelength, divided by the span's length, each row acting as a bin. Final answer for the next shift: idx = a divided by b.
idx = 0.94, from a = 4.33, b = 4.62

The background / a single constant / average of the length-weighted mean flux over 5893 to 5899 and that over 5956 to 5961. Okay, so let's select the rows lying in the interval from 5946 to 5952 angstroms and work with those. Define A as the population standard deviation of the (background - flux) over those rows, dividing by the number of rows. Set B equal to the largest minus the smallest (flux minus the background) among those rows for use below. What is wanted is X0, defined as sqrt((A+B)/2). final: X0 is 1.22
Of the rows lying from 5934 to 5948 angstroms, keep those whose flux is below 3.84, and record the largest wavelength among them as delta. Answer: 5944.29 angstroms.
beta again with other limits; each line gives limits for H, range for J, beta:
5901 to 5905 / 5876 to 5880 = 3.82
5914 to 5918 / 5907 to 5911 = 3.90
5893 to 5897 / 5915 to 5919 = 3.55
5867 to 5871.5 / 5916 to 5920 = 3.39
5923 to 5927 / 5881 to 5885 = 4.16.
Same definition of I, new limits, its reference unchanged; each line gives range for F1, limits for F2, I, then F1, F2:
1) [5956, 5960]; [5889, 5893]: 0.4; 0.4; 0.8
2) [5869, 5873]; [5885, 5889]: 1.4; -2.5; -1.1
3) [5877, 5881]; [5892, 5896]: 0.7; -1.5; -0.8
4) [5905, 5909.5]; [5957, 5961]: 2.0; -1.5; 0.5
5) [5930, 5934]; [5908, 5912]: -0.7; -0.9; -1.5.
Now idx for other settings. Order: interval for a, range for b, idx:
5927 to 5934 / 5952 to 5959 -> 1.02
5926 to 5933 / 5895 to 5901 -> 1.00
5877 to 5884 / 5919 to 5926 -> 1.09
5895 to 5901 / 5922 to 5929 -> 1.07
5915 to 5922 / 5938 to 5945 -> 0.79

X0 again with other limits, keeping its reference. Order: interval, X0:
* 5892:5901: 1.47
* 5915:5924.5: 0.90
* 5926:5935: 1.43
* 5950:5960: 1.14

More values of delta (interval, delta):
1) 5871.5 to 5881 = 5880.31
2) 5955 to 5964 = 5959.37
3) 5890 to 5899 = 5896.58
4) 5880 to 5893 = 5892.51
